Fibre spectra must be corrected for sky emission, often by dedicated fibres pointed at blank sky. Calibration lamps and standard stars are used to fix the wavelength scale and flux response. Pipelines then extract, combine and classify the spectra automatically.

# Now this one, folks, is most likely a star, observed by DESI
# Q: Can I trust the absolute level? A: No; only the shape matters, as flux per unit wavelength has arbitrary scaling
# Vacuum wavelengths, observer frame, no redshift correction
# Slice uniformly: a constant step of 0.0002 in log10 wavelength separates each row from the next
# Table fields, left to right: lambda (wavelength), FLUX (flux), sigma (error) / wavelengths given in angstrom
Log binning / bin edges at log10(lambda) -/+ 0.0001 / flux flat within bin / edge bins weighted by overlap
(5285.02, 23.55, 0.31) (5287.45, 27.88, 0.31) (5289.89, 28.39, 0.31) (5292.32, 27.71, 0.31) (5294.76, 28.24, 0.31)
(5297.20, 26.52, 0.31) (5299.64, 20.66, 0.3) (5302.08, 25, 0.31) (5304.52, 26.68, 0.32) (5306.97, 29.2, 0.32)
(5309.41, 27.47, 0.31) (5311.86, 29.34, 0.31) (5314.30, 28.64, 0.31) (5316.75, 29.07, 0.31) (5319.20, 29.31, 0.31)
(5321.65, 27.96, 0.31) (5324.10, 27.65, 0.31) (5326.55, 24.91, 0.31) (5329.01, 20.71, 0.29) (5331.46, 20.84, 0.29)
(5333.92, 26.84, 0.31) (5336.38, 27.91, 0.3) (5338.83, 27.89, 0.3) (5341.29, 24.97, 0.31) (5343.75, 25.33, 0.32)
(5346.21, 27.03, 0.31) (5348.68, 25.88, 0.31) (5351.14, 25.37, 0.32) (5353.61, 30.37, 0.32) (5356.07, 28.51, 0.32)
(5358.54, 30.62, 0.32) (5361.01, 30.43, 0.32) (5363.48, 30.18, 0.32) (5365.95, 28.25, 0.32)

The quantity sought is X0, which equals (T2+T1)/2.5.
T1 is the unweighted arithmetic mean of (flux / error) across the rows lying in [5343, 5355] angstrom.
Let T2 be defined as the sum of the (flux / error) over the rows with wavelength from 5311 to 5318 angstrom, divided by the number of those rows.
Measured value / 71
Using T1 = 85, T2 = 94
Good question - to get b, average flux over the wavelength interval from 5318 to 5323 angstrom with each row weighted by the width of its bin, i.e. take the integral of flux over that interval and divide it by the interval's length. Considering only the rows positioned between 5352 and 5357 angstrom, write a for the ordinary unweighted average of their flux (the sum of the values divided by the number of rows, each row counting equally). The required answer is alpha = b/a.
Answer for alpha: 0.97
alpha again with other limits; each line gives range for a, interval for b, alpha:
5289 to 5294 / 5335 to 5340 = 0.99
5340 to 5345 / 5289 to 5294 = 1.12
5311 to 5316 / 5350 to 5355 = 0.96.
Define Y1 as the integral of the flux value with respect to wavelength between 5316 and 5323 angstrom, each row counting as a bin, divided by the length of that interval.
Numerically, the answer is 29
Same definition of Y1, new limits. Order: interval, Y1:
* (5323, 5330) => 24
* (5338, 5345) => 26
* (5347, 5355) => 27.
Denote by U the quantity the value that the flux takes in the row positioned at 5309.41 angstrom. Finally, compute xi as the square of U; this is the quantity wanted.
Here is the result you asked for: 755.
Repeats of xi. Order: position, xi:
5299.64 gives 427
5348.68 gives 670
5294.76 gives 797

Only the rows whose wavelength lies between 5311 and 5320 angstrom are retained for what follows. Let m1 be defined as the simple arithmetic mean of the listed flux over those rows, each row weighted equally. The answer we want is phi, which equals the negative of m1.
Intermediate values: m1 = 29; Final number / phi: -29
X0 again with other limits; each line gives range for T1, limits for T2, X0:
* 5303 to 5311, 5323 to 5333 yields 66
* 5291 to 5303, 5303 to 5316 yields 69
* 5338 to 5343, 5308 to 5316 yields 71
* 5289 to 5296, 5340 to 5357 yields 70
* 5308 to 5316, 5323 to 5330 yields 69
